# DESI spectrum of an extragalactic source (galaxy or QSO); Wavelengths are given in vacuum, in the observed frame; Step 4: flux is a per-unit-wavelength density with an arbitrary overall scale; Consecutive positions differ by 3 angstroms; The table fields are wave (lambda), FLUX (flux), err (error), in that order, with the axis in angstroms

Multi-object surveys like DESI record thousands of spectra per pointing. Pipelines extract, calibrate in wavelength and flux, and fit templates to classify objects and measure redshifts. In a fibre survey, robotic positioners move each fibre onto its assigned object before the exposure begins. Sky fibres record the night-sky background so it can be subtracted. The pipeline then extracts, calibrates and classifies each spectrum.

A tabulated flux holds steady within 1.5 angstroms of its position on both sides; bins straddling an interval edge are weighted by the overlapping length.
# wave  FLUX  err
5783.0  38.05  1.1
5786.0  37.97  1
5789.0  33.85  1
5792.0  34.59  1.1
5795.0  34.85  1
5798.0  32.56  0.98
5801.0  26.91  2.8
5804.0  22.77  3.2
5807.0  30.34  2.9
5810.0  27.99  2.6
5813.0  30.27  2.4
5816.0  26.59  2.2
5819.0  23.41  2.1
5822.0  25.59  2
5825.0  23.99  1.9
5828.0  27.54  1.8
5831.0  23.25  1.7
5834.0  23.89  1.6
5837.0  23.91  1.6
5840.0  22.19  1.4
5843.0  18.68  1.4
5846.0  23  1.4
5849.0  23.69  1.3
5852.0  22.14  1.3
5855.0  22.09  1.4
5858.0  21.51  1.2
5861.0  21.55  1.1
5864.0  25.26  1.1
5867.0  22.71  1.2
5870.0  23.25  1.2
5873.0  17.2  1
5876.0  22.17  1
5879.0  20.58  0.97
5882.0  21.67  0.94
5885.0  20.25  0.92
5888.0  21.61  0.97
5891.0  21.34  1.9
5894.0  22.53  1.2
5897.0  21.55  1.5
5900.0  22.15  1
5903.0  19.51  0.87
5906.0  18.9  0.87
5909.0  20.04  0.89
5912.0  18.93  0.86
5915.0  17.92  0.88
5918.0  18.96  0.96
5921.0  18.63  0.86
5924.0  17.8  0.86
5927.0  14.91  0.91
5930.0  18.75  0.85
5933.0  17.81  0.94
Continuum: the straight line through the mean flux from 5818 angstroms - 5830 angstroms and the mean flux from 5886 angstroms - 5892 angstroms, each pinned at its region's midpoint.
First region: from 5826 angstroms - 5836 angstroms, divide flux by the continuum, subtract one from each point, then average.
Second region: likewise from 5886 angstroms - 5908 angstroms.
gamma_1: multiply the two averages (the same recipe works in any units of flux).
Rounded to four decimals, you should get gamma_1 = 0.0000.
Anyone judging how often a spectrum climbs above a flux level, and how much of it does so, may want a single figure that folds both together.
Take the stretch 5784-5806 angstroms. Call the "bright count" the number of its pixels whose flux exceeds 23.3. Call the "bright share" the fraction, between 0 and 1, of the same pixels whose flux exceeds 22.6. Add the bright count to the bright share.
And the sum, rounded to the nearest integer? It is 7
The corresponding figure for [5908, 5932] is 0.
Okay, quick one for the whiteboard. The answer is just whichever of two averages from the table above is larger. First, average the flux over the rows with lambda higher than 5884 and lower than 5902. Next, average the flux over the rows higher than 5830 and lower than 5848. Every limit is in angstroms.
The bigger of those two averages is 22.5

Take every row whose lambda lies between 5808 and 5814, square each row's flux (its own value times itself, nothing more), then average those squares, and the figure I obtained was 850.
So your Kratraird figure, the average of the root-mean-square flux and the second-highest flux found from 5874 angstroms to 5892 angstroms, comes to 21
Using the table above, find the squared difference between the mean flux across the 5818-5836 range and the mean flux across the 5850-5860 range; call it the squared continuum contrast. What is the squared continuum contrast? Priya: 7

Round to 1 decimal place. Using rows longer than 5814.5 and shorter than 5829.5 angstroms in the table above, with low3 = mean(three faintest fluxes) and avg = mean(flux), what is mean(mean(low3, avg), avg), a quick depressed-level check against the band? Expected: 25.2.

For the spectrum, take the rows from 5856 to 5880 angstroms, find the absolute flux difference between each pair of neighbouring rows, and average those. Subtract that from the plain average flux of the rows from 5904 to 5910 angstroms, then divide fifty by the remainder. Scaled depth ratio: 3.00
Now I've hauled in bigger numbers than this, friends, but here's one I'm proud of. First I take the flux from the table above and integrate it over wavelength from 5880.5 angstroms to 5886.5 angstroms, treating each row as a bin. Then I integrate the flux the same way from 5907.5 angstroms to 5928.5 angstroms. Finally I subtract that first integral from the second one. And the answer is 256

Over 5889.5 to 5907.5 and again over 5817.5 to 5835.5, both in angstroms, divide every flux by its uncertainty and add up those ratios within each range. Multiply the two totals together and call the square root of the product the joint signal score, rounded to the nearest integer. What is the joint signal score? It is 94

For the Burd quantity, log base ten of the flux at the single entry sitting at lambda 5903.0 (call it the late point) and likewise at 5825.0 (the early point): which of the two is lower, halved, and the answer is 0.645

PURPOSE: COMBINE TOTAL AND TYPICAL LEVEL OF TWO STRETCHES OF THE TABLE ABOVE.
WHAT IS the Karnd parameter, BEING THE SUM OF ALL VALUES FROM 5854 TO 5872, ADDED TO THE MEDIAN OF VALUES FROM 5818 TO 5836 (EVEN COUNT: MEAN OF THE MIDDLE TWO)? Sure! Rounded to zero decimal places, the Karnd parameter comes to 160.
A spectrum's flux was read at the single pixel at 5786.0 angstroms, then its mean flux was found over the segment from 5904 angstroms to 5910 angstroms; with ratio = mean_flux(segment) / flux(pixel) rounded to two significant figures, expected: 0.51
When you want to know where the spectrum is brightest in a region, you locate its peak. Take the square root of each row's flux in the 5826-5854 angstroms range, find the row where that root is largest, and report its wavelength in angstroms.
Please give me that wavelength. 5828.0 angstroms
